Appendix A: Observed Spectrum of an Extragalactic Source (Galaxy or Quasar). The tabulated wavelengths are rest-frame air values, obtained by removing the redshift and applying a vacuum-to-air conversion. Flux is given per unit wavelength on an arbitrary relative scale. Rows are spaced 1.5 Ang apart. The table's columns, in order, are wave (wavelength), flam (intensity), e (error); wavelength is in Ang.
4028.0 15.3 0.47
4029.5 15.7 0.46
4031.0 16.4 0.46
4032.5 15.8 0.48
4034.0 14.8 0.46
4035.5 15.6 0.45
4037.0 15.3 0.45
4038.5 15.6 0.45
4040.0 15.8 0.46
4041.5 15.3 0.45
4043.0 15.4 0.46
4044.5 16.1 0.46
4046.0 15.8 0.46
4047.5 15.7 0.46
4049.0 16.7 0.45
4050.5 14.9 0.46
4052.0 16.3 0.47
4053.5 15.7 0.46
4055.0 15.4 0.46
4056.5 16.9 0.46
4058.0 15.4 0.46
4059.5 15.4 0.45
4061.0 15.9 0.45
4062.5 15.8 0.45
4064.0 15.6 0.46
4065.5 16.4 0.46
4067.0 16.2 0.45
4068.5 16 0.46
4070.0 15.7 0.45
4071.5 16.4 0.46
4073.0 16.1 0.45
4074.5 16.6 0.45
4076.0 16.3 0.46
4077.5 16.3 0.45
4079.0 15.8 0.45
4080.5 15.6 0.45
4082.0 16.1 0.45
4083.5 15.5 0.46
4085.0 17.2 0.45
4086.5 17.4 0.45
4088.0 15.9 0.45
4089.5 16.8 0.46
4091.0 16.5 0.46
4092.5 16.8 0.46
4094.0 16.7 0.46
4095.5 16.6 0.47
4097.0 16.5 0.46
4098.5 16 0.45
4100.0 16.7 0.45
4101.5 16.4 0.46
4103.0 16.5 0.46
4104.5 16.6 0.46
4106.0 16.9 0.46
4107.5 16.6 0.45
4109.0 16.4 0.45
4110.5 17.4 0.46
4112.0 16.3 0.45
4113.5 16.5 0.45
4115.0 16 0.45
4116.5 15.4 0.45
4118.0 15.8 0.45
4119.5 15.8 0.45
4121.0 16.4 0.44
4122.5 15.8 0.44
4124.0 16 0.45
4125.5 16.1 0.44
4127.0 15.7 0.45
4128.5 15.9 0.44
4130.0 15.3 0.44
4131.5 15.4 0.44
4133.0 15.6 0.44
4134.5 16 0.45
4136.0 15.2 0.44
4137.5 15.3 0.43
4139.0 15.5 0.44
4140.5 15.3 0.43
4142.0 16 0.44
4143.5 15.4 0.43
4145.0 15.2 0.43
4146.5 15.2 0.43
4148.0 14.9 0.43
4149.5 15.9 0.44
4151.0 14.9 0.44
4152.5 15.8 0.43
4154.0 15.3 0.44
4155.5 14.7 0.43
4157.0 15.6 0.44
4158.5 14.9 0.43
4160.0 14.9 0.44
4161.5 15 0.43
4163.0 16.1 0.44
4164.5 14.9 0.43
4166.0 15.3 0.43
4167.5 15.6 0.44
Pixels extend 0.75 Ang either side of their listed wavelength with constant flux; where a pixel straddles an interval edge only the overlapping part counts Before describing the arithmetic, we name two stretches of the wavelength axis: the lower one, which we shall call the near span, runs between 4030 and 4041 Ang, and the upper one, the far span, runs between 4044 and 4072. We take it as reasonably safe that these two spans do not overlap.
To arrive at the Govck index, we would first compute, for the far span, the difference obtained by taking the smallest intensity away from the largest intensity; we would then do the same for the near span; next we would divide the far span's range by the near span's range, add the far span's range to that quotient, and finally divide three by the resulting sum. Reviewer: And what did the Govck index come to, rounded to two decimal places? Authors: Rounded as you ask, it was 0.92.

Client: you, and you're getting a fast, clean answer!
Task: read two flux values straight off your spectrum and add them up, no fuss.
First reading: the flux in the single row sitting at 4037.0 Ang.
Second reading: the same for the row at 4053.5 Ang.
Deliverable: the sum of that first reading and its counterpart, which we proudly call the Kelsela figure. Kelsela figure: 31.0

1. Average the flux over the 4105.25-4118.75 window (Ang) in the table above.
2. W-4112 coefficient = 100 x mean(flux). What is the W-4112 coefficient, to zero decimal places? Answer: 1637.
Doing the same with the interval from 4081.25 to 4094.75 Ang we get 1654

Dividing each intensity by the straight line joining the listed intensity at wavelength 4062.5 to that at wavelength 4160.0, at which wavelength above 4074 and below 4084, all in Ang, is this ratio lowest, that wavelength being 4083.5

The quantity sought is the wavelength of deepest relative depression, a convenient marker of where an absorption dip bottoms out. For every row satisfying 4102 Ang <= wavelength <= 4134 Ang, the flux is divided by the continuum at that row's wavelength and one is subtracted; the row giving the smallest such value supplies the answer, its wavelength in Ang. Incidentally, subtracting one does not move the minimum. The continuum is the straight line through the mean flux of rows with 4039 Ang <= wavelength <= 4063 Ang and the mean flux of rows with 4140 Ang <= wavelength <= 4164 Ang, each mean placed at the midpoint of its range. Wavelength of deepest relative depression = 4130.0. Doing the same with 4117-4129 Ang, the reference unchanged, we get 4127.0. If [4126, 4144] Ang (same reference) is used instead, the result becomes 4136.0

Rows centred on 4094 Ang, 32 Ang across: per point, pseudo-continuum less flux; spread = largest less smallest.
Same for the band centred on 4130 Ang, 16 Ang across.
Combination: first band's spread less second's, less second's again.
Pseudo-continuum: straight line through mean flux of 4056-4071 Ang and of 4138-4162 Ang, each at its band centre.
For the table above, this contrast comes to 0.3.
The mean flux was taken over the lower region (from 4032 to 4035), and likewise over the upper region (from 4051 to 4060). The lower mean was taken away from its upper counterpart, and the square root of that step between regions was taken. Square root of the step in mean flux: 0.74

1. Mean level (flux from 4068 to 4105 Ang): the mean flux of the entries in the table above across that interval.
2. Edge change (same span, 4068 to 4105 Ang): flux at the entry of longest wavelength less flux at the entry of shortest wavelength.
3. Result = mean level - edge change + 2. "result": 17.8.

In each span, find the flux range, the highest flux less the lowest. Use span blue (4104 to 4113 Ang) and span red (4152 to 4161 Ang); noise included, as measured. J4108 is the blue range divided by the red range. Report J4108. 1.0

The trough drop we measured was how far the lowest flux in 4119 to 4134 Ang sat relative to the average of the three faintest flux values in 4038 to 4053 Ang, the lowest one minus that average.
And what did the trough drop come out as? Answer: 0.10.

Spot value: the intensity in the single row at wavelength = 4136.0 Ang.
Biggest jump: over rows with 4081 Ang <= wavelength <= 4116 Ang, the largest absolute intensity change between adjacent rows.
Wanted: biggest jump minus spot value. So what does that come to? -13.5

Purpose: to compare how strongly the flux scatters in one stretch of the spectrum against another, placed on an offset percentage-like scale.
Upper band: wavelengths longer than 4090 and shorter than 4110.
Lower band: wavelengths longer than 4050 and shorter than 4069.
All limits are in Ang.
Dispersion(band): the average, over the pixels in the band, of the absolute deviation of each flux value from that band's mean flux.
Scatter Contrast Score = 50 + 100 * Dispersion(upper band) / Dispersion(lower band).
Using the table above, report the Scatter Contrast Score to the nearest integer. 88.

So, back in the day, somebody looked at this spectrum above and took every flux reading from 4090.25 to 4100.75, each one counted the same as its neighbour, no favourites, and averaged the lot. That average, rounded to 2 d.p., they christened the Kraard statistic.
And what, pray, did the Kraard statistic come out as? 16.54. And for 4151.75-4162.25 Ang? 15.17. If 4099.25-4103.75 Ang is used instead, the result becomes 16.53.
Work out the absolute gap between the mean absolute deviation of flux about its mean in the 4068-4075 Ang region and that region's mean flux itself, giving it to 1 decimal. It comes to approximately 15.9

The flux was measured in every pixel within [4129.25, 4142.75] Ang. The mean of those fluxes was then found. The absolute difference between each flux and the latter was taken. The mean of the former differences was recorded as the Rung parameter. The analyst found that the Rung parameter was 0.24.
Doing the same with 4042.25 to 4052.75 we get 0.45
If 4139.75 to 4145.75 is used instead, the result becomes 0.26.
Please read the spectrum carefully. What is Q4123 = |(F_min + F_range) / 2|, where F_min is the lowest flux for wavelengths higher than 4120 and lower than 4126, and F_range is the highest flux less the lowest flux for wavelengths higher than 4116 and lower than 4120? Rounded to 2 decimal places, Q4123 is 8.10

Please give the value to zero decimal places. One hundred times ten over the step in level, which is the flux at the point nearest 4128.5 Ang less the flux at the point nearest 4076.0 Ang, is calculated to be -2500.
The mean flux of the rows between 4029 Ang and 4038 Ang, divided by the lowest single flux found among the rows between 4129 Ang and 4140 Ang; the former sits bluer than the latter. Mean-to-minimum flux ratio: 1.026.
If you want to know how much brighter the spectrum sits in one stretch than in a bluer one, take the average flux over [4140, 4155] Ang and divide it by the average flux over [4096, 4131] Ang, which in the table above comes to 0.95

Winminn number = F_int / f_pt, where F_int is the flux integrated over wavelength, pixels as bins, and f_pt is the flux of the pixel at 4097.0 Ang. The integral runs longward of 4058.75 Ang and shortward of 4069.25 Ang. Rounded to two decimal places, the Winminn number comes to 10.12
